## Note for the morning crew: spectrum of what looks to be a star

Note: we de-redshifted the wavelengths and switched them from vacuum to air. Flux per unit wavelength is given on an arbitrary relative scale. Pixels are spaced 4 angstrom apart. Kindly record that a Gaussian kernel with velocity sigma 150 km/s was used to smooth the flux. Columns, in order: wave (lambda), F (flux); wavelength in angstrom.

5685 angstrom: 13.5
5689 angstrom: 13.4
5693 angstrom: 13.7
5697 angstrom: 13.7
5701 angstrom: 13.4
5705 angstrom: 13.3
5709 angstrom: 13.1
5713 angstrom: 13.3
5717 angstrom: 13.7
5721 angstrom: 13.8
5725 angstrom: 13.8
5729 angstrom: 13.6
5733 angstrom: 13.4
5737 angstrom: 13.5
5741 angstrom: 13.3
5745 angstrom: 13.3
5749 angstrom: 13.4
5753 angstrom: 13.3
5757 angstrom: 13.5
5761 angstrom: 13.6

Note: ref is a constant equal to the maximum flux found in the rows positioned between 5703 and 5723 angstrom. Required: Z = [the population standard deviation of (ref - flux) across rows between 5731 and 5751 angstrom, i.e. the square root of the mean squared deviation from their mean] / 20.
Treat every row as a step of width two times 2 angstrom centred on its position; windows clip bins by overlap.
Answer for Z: 0.0037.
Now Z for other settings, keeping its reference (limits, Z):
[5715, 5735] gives 0.0075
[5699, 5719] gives 0.0098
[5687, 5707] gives 0.0084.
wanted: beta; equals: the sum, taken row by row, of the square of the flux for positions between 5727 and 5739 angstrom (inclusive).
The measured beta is 547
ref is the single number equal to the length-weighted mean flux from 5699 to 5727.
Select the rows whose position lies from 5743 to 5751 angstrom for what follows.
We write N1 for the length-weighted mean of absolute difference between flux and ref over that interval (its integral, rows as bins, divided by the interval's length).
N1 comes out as 0.14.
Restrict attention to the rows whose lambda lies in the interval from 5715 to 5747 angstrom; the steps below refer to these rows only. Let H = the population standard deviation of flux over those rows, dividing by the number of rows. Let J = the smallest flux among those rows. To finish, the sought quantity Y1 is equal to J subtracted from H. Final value -13.1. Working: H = 0.194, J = 13.3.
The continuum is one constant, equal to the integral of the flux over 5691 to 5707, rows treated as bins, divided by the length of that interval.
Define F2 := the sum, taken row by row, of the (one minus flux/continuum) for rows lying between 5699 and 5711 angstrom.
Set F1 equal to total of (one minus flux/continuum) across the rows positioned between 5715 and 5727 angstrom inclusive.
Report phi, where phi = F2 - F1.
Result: 0.11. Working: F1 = -0.054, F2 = 0.06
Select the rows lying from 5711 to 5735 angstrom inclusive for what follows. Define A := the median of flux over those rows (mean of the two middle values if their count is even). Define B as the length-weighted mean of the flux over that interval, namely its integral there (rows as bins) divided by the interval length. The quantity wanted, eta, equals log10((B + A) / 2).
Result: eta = 1.13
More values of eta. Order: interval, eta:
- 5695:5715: 1.12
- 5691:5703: 1.14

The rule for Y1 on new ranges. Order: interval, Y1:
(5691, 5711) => -12.9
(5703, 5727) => -12.8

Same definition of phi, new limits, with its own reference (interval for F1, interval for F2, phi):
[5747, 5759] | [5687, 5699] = -0.04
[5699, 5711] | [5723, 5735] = -0.07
